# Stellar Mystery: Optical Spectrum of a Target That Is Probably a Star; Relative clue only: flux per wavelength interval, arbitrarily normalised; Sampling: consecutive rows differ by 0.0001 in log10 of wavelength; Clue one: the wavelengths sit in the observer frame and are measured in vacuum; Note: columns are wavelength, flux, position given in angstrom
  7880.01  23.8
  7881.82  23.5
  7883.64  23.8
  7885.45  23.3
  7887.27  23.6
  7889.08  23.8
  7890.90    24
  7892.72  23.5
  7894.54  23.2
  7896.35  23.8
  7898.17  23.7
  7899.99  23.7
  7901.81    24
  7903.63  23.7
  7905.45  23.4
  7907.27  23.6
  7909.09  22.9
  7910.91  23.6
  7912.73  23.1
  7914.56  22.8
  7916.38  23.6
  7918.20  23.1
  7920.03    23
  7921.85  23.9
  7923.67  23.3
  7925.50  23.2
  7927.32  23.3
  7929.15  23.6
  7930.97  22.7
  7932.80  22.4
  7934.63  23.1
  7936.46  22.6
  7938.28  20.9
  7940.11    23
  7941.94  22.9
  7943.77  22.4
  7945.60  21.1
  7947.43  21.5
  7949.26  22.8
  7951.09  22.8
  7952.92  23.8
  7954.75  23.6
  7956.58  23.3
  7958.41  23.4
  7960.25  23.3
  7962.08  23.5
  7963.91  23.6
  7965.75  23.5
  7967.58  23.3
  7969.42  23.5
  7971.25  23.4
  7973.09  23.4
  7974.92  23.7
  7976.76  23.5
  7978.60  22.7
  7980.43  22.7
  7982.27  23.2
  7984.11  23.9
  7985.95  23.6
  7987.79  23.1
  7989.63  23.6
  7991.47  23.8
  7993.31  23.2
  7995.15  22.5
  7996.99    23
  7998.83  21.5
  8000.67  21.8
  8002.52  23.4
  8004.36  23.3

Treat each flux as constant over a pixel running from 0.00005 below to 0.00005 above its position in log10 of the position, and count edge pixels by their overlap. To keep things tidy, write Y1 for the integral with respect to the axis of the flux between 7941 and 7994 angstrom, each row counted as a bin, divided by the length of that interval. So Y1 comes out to 23.18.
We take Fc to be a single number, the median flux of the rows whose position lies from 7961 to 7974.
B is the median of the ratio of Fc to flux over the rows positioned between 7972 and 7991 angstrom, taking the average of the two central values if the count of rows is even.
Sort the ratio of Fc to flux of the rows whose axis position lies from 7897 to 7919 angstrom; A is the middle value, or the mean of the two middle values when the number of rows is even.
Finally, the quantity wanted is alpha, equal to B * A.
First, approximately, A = 1.00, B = 1.00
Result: 1.00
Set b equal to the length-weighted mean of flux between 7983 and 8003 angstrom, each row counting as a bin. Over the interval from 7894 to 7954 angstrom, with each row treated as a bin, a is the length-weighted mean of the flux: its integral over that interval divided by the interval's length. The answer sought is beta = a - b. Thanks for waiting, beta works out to 0.0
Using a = 23.0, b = 23.0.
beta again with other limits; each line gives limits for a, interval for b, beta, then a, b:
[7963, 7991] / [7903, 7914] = 0.0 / 23.4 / 23.3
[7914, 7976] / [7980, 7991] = -0.3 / 23.0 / 23.4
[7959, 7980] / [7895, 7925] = -0.1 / 23.4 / 23.4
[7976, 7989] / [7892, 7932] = -0.2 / 23.2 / 23.4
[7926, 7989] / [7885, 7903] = -0.6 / 23.0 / 23.7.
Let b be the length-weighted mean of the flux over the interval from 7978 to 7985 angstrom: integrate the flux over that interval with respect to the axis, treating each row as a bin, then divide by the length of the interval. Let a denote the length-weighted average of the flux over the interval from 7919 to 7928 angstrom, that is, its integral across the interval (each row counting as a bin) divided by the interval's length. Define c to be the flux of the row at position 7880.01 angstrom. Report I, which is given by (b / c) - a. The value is -22.4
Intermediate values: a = 23.3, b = 23.2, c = 23.8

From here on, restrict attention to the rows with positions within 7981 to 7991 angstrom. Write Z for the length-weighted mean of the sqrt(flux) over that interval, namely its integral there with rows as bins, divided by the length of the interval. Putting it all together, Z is 4.84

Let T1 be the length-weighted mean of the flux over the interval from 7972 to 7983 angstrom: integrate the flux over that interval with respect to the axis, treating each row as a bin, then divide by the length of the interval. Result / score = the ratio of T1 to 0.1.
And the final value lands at 232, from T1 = 23.20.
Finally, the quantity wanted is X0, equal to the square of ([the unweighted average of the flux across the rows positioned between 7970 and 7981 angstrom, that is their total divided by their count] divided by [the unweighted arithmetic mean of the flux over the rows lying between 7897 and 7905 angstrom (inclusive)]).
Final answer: 0.95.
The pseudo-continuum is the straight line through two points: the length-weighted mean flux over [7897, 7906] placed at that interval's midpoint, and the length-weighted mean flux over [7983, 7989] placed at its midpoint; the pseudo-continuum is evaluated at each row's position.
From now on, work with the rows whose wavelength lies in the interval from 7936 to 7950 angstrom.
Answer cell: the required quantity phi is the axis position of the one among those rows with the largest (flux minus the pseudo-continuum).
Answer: 7940.11 angstrom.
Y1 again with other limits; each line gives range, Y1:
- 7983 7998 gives 23.32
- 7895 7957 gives 23.07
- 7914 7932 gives 23.26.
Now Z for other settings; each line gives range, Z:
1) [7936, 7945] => 4.72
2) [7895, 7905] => 4.87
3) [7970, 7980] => 4.83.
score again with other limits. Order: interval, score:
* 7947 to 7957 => 230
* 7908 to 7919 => 232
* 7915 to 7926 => 233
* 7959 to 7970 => 234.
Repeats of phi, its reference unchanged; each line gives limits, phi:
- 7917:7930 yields 7921.85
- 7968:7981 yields 7974.92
